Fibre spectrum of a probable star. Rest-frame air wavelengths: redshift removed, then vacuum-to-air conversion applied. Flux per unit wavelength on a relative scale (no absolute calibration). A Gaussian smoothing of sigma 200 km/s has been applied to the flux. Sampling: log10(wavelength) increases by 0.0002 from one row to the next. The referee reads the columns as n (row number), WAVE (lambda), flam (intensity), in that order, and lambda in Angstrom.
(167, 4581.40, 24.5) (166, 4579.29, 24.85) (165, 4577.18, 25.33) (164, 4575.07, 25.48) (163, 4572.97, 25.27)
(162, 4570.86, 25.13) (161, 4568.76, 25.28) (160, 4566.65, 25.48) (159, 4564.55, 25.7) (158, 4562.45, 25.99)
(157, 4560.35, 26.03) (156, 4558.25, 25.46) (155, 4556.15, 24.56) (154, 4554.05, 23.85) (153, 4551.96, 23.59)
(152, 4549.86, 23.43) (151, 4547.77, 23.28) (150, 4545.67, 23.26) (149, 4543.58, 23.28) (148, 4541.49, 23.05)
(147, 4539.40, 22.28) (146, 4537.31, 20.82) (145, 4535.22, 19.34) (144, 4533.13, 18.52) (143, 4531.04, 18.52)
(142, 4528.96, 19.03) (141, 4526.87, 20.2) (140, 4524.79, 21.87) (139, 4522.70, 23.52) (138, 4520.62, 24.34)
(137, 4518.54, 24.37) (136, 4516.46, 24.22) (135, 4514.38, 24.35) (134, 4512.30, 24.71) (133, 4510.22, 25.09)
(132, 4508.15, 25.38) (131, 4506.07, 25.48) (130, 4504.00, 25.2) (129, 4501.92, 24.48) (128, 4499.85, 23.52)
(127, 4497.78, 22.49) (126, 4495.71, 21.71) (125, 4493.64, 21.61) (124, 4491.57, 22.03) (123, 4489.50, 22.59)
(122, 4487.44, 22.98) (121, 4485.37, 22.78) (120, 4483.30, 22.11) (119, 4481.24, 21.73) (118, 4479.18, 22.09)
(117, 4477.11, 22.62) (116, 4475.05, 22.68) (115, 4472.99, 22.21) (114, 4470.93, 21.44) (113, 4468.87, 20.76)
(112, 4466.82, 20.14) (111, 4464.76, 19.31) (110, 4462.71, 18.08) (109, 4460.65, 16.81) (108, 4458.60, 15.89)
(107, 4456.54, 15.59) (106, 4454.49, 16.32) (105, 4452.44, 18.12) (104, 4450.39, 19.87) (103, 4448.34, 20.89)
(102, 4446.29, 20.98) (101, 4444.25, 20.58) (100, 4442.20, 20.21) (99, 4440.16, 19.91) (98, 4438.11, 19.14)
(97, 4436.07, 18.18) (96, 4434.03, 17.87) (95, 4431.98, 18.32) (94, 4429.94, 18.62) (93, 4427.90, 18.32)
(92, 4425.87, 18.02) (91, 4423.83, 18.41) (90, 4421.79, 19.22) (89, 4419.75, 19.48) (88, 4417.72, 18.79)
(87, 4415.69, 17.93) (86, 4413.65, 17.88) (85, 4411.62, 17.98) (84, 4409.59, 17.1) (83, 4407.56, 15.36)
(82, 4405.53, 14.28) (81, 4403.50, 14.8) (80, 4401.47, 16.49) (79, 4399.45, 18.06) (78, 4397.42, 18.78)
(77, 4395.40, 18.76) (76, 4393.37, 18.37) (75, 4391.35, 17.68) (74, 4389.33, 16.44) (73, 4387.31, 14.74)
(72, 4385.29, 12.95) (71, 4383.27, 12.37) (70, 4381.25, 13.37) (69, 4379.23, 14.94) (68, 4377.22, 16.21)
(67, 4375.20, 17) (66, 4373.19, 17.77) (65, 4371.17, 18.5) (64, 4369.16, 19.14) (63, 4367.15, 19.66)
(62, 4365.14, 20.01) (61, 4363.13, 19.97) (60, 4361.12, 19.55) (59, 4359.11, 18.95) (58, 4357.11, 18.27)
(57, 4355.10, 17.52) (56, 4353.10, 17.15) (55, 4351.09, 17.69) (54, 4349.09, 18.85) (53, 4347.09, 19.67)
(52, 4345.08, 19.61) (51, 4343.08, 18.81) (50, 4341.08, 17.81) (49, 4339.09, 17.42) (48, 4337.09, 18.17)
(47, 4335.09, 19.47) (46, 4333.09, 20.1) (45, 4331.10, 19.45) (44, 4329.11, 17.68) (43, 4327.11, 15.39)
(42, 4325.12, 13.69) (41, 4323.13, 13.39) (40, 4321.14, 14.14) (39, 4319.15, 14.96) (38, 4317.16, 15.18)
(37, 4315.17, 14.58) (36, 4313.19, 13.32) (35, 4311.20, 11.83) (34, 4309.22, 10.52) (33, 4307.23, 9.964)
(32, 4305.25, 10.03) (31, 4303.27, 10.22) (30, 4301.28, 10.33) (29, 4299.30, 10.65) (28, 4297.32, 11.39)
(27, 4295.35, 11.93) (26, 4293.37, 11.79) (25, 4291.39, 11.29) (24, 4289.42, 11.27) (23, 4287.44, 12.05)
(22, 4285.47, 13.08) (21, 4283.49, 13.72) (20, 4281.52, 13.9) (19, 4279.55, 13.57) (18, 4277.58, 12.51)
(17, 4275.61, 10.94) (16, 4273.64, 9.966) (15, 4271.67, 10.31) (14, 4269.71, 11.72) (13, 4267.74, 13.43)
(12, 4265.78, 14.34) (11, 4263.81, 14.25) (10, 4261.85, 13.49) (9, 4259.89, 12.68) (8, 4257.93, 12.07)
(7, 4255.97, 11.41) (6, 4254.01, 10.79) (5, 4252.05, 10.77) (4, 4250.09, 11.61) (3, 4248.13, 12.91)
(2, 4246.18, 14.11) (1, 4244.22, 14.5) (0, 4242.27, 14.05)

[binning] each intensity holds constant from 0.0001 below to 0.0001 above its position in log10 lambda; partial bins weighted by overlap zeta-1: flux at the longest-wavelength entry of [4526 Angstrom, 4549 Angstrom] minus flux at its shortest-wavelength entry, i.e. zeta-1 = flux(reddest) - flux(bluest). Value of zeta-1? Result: 3.1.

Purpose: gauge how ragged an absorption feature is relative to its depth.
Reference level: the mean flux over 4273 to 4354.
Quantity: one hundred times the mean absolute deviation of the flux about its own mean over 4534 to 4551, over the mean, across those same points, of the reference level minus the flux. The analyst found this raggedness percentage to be -14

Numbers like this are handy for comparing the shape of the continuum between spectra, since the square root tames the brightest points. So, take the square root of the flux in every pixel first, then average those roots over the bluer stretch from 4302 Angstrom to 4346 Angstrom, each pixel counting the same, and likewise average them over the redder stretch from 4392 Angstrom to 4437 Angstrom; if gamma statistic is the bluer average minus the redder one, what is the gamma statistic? -0.33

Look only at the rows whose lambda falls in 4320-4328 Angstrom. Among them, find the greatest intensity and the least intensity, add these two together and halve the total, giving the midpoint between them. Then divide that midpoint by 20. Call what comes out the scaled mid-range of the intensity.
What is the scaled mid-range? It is 0.72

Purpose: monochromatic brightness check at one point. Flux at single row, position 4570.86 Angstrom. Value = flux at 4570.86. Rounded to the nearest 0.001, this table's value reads 25.130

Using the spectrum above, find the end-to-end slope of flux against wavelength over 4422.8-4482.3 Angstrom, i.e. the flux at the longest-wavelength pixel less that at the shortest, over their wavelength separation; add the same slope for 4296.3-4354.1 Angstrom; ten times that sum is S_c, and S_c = 1.6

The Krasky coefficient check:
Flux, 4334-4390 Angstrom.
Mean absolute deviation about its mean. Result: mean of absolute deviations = 1.66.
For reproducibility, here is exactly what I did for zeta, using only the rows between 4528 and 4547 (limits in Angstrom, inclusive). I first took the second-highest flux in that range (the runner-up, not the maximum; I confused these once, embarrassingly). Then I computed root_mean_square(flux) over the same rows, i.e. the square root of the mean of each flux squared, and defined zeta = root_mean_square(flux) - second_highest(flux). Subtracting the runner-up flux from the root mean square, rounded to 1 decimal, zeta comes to -2.3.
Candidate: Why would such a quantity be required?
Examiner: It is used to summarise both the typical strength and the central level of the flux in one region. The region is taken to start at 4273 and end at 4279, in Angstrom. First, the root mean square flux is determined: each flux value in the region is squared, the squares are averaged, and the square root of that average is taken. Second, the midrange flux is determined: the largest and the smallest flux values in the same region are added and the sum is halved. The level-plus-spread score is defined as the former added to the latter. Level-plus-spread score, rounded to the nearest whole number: 22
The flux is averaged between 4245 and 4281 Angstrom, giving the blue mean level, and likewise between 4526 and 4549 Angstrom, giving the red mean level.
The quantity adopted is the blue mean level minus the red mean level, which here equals -9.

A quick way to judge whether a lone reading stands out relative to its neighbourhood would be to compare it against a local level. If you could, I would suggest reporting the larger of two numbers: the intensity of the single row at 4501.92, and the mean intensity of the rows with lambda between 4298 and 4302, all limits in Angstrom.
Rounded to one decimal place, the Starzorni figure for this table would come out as 24.5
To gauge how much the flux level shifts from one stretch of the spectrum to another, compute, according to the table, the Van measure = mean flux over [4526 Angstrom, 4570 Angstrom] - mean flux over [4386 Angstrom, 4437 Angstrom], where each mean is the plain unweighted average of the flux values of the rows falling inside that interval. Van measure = 5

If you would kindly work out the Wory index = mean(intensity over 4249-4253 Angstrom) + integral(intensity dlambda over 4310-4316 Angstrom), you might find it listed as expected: 90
